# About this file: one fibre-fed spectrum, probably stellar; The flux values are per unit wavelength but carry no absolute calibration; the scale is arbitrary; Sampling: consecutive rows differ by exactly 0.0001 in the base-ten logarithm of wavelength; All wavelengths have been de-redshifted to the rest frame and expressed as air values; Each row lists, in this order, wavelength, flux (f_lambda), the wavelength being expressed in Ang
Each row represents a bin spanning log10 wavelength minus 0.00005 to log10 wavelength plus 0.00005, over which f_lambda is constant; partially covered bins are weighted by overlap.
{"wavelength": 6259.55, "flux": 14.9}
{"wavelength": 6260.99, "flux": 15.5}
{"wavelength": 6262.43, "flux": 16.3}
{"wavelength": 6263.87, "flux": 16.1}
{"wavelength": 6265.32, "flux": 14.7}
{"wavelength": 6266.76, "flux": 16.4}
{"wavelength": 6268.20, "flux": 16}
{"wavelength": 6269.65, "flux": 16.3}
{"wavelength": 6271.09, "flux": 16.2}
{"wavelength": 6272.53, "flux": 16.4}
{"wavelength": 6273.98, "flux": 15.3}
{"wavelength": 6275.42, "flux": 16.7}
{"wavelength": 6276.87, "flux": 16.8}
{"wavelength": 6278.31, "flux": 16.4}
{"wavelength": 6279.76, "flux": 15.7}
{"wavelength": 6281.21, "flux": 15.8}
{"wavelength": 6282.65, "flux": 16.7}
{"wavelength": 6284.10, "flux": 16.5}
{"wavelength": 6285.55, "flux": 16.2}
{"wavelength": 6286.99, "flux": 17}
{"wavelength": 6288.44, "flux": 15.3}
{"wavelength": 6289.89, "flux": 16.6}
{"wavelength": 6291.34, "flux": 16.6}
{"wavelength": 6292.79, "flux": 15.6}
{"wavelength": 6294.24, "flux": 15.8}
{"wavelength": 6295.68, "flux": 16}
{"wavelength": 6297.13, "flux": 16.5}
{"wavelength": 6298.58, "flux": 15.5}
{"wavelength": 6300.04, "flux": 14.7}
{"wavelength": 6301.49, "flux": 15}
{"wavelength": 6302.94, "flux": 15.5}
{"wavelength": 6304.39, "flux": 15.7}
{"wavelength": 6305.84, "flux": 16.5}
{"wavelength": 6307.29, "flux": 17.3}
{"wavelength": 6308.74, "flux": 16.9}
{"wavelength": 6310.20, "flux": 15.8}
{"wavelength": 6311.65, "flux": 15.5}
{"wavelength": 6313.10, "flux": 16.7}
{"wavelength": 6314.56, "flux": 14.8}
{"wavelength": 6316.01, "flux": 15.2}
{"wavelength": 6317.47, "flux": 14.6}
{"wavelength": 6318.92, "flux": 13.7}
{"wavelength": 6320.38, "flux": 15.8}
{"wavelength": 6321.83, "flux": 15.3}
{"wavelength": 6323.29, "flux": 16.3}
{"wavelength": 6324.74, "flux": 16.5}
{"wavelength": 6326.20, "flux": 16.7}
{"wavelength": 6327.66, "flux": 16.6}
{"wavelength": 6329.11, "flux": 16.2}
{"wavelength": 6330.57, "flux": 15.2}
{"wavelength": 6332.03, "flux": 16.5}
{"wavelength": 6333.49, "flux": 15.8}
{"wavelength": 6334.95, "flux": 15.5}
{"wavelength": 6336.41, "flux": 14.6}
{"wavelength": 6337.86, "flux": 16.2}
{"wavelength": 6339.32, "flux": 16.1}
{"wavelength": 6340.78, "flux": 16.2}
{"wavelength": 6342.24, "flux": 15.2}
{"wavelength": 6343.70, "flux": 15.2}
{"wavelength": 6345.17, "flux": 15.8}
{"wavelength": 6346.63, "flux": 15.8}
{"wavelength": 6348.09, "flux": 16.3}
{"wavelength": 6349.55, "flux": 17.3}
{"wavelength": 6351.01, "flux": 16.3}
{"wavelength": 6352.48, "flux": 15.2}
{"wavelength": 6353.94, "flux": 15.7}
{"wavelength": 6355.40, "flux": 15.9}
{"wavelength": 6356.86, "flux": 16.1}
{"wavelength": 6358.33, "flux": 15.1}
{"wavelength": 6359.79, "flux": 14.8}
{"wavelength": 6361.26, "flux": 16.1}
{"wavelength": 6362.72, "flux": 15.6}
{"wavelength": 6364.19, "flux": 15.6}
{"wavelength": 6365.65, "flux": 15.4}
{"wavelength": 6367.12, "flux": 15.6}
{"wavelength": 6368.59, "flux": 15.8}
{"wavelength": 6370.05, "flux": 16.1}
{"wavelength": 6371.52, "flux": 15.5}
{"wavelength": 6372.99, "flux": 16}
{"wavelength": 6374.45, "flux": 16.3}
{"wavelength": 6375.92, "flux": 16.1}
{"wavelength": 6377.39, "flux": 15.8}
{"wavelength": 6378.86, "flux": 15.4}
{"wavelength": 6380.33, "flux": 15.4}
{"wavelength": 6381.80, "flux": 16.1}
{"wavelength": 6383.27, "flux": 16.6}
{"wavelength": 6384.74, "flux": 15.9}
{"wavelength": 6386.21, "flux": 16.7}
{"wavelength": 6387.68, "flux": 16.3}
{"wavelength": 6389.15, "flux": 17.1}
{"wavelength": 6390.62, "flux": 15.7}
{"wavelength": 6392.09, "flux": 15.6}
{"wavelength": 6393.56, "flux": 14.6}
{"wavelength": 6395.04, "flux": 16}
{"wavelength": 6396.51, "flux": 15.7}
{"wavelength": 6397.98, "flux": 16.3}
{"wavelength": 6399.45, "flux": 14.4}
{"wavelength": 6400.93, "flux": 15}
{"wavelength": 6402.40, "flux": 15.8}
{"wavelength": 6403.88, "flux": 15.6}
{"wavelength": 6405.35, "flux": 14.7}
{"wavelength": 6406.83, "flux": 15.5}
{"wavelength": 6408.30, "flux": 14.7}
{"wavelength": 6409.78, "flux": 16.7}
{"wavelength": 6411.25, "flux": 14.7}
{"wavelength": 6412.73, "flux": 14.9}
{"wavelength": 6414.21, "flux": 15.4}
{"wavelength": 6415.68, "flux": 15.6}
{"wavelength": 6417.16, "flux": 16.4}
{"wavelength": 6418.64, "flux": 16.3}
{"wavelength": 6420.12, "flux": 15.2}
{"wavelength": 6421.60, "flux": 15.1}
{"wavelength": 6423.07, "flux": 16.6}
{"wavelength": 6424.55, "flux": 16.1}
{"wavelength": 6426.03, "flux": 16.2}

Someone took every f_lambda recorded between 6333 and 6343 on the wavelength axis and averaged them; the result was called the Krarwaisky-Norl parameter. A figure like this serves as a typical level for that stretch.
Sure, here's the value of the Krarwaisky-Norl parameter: 15.7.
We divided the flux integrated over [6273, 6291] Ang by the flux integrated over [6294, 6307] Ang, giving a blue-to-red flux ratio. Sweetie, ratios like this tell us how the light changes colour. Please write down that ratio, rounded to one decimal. 1.4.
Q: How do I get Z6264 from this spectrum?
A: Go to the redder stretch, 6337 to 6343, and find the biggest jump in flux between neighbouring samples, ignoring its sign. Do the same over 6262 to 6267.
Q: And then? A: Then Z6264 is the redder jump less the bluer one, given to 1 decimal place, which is -0.7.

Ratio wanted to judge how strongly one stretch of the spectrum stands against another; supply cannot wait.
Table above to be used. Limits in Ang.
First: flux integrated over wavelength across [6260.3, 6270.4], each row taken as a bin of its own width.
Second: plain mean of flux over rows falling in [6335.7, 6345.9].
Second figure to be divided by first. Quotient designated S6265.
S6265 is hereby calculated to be 0.097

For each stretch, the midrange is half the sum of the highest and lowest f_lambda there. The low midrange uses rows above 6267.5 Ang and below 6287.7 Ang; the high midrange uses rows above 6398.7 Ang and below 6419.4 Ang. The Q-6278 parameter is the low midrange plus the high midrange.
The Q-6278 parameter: 31.7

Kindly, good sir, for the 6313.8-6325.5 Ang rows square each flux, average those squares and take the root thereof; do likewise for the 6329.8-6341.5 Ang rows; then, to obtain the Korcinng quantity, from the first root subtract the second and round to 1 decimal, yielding -0.5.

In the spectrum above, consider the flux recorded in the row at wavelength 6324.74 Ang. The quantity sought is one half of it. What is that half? 8.25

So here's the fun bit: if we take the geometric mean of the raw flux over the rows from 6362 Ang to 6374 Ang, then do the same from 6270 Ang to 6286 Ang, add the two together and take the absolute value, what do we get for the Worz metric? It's 31.9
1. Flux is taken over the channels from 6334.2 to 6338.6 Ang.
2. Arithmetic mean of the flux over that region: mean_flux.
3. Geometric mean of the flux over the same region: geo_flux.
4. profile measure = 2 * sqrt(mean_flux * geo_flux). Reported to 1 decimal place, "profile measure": 30.9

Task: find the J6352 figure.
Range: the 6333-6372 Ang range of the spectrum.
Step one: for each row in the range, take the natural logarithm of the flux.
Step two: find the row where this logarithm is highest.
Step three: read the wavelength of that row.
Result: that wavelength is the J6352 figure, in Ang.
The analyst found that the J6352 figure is 6349.55 Ang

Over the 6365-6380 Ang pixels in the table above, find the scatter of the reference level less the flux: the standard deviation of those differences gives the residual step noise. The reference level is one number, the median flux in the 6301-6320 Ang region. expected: 0.3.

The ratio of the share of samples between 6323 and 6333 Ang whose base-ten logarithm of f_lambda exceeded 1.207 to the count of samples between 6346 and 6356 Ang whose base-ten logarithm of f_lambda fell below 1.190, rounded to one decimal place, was 0.9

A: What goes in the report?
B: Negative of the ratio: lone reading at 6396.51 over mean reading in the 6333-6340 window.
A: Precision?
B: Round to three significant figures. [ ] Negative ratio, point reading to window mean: -1.00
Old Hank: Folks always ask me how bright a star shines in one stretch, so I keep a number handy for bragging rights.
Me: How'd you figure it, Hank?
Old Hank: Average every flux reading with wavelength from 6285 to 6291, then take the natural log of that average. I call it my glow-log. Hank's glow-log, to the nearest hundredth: 2.79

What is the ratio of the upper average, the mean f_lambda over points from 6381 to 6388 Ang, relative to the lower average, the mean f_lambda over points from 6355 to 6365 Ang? 1.05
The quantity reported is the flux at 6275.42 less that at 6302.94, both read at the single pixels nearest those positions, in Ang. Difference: 1.2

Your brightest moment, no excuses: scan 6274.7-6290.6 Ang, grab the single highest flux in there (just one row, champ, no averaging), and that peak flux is 17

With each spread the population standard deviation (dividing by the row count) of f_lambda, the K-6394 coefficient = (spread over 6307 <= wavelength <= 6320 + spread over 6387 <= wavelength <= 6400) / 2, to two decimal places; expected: 0.96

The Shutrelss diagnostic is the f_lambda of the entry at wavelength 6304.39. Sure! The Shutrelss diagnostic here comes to 15.7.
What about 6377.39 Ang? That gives 15.8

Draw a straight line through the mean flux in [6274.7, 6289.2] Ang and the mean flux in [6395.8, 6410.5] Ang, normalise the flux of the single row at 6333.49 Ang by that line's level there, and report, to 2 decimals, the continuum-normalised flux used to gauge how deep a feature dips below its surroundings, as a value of 0.99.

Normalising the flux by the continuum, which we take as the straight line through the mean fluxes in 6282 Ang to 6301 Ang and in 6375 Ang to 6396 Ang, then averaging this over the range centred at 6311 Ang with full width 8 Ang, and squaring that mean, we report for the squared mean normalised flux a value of 1.01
